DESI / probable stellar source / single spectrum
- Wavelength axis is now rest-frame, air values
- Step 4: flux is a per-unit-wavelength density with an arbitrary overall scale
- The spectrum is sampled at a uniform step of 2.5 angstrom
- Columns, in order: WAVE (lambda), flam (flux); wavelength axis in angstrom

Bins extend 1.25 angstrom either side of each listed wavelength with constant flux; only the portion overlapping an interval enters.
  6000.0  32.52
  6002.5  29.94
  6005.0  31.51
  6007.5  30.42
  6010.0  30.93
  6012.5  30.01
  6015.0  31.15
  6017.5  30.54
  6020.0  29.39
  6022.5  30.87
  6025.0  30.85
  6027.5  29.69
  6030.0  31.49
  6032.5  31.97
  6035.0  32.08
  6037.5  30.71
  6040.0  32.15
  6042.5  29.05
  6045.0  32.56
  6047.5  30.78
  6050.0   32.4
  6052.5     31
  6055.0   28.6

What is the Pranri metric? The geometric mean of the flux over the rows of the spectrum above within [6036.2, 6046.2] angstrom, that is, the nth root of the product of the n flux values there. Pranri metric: 31.1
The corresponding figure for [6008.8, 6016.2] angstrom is 30.7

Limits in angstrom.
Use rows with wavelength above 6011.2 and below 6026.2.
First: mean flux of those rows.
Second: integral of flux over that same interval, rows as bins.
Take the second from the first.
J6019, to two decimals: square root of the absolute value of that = 20.65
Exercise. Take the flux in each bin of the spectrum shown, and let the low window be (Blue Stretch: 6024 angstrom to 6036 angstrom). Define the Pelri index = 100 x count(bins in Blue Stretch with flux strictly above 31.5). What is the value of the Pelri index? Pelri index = 200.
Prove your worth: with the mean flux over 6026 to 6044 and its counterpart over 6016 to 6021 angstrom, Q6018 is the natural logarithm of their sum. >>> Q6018 4.11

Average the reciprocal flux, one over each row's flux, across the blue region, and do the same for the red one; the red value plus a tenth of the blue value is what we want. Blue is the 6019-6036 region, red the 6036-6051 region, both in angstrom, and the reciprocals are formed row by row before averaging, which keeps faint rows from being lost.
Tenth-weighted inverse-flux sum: 0.0353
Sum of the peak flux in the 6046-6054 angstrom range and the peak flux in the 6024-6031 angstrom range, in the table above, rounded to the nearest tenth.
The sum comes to 63.9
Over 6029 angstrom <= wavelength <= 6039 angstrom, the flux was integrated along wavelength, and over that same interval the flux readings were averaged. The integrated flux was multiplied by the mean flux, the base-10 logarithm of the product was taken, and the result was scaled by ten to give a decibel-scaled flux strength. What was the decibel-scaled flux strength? 40.0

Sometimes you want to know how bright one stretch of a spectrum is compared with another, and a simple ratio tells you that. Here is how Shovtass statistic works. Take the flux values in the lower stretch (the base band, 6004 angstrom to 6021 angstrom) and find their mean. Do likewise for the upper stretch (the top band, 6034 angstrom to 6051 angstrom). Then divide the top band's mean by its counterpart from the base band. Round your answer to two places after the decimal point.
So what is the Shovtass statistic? 1.03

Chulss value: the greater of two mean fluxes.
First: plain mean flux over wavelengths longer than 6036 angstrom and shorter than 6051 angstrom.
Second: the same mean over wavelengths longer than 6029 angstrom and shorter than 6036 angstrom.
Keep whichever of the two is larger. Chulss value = 31.85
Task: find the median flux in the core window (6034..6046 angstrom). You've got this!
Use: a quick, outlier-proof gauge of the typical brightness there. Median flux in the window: 32.1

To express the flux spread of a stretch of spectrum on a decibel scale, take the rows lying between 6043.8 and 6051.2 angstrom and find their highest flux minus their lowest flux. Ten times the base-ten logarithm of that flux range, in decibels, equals 2.5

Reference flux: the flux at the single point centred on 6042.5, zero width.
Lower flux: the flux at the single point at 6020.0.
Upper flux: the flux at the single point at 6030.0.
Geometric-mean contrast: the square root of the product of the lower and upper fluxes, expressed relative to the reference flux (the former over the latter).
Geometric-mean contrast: 1.047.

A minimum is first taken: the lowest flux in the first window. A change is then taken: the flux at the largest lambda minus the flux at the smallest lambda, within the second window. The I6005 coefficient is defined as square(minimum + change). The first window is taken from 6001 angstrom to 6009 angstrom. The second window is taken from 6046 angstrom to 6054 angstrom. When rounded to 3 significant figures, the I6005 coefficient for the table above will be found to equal 910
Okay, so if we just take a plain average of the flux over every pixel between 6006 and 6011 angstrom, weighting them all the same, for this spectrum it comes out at 30.7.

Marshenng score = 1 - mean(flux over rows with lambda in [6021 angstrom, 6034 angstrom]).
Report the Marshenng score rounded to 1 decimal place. -30.0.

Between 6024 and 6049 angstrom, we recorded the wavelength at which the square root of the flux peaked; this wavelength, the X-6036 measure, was 6045.0 angstrom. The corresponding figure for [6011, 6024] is 6015.0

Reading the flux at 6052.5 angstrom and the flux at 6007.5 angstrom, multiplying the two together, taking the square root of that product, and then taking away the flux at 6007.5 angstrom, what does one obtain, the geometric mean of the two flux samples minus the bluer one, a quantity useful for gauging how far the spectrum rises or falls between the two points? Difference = 0.29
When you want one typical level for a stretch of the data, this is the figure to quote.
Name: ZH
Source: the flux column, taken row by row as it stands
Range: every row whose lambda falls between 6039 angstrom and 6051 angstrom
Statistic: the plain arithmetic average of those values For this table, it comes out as 31.4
